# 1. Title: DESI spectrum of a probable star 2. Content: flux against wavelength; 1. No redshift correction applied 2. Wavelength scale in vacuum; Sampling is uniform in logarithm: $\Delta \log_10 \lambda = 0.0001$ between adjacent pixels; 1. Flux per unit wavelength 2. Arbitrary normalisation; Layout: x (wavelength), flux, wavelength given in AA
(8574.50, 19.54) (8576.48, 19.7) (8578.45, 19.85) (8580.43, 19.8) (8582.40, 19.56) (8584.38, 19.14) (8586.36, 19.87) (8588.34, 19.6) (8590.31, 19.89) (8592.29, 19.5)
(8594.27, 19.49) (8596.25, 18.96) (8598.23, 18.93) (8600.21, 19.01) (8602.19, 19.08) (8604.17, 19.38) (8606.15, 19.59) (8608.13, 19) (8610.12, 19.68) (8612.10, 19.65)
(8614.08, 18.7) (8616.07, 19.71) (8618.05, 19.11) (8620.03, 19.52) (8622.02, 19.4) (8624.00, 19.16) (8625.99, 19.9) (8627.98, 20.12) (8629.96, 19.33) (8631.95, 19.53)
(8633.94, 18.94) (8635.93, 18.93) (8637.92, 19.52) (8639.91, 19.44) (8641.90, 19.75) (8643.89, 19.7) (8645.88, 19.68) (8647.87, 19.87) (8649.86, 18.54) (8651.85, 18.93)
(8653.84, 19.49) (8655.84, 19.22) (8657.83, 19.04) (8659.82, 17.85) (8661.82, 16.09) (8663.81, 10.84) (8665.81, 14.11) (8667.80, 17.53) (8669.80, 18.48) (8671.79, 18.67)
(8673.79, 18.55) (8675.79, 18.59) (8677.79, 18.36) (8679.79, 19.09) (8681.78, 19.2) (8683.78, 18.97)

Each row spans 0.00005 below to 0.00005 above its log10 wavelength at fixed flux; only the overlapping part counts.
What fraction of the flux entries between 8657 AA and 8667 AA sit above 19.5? 0.0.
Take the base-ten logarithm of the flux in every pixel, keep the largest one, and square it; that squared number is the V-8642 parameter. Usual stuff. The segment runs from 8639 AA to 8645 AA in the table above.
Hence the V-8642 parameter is 1.68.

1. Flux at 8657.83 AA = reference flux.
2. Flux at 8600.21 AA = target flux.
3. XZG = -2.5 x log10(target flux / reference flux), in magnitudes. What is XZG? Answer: 0.002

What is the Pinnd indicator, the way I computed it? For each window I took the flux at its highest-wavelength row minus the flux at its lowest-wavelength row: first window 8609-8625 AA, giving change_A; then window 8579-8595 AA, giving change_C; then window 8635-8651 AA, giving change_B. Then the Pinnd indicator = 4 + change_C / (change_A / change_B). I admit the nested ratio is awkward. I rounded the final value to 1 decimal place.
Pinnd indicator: 3.8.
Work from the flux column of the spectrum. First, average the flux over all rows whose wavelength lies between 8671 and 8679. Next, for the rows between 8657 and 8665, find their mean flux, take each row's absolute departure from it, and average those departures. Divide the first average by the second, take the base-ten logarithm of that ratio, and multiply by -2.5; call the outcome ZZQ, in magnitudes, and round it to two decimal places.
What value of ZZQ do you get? -2.15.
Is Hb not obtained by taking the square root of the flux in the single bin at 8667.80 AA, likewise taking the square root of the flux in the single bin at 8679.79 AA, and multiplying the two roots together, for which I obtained 18.3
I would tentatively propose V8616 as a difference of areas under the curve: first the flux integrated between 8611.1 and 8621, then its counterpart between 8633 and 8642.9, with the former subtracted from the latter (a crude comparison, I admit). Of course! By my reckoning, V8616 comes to 0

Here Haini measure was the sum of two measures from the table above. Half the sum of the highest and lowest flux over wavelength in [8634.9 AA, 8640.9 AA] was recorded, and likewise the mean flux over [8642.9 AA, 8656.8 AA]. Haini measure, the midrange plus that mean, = 38.6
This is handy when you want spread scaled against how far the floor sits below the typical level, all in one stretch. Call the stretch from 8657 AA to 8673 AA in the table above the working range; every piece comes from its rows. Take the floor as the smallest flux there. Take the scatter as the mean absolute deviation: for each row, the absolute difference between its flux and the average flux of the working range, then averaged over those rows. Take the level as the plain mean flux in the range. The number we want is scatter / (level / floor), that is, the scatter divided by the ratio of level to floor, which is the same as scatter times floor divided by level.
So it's 1.42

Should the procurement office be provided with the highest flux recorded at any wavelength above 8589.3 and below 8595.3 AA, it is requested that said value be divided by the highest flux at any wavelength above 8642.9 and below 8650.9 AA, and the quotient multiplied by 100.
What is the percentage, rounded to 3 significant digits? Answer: 100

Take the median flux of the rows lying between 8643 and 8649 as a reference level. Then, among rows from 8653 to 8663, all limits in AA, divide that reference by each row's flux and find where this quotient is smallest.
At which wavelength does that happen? 8653.84 AA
